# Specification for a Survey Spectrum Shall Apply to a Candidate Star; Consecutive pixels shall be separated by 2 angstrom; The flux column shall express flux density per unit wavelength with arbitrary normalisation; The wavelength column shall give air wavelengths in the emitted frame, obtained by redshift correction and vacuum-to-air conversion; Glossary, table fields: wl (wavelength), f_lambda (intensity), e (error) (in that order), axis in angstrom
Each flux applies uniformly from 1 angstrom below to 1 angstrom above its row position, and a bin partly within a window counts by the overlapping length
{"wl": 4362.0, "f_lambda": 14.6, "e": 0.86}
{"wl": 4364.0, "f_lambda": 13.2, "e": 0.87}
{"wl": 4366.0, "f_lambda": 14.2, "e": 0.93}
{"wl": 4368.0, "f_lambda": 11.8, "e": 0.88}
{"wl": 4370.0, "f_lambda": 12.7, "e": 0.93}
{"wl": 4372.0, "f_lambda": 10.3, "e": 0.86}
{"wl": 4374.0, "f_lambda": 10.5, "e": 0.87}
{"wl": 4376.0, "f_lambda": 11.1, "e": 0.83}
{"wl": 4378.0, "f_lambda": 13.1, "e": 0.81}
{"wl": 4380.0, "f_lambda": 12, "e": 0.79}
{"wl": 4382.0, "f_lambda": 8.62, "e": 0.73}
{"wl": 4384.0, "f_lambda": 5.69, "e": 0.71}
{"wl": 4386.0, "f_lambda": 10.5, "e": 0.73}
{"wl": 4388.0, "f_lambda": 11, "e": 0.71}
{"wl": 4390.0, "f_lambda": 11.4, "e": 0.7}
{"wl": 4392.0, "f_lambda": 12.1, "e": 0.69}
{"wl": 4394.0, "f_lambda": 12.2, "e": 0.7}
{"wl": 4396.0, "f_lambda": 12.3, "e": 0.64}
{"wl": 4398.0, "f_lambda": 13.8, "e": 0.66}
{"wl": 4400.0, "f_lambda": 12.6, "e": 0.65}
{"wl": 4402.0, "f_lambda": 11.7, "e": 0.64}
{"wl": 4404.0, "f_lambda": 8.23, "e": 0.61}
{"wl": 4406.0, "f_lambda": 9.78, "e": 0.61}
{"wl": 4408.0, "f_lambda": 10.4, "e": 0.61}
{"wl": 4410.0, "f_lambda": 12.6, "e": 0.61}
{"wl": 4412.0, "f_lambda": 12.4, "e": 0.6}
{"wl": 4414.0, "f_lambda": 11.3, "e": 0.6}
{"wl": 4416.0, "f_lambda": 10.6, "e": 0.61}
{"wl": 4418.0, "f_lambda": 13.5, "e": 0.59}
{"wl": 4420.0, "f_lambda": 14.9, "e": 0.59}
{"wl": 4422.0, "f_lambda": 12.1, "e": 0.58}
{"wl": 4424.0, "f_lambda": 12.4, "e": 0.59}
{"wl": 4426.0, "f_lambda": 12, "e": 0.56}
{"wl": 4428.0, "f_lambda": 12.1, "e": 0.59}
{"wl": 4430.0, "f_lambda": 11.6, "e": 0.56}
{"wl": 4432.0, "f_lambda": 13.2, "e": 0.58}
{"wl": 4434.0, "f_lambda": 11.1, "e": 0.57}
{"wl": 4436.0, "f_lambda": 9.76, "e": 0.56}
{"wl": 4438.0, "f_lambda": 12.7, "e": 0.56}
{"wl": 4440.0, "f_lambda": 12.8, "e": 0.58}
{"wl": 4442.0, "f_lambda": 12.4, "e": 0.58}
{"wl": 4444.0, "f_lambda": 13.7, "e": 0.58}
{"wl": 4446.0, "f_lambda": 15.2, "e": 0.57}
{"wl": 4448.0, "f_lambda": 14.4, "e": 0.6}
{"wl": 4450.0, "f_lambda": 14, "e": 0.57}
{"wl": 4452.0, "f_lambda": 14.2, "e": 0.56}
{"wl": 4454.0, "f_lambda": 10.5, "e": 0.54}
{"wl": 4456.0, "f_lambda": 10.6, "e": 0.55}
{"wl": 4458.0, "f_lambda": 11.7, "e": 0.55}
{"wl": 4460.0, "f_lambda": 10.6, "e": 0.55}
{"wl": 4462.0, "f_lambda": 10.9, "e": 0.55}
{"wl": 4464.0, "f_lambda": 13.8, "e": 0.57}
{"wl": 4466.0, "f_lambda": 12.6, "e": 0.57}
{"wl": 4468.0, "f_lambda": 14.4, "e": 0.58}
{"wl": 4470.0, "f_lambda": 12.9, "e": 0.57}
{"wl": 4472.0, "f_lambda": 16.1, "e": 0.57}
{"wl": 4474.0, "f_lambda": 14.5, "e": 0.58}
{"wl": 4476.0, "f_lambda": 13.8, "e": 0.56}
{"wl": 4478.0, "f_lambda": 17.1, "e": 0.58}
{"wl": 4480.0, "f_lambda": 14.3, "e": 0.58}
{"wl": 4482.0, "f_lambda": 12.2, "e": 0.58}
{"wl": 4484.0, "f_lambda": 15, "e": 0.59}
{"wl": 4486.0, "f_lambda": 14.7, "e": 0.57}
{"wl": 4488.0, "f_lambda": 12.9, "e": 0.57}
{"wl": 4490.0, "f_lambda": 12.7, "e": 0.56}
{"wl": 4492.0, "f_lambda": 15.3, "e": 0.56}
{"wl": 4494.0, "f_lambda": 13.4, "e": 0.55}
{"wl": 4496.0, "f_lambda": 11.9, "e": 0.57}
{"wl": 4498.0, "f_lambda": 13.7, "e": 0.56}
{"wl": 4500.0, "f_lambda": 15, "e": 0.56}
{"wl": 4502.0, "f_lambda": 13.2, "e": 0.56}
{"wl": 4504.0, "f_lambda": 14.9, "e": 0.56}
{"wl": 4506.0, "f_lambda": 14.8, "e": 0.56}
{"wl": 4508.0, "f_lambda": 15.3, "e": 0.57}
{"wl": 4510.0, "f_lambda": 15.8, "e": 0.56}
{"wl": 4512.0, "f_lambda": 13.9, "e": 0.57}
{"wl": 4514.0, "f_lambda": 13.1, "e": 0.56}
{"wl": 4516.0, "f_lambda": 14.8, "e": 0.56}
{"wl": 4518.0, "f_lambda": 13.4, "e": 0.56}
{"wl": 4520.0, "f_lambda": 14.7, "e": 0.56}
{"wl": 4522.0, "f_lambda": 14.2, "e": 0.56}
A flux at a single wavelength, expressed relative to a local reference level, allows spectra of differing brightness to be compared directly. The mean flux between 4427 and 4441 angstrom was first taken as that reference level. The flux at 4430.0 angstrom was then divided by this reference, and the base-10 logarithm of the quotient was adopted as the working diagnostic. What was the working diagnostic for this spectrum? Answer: -0.011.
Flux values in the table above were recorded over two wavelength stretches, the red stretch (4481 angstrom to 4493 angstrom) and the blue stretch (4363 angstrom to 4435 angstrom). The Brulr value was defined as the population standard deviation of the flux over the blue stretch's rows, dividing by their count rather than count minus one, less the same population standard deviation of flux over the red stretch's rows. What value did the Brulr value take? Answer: 0.48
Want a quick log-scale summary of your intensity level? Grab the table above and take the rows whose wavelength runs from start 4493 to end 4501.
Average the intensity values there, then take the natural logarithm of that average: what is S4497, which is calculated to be 2.60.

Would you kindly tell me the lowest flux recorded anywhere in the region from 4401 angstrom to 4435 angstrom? 8.23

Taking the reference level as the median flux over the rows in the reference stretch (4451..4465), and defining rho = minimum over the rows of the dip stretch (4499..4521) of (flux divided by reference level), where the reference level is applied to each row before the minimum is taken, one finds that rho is 1.20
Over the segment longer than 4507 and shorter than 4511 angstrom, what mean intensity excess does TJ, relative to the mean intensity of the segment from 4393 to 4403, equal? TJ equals 3.0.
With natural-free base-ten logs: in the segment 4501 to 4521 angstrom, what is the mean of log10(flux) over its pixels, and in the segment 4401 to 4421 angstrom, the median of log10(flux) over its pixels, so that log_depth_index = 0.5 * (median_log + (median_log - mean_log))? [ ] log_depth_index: 0.482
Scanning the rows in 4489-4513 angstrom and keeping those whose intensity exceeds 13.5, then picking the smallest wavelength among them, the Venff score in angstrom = 4492.0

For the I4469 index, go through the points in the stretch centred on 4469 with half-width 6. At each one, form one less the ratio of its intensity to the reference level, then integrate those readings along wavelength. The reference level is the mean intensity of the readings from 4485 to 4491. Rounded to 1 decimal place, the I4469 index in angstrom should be -0.6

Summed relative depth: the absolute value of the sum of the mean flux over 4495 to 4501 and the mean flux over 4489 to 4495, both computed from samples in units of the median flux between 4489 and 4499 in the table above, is 2.04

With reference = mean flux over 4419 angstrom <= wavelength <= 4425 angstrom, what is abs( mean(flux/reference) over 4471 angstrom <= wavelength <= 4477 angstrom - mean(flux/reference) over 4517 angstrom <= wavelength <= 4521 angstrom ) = 0.057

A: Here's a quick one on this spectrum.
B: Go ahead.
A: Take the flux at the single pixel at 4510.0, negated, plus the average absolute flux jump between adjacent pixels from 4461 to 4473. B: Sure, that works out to -13.7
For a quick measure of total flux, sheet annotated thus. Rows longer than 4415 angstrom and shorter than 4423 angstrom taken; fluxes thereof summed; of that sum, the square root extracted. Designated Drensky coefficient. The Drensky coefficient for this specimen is 7.1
